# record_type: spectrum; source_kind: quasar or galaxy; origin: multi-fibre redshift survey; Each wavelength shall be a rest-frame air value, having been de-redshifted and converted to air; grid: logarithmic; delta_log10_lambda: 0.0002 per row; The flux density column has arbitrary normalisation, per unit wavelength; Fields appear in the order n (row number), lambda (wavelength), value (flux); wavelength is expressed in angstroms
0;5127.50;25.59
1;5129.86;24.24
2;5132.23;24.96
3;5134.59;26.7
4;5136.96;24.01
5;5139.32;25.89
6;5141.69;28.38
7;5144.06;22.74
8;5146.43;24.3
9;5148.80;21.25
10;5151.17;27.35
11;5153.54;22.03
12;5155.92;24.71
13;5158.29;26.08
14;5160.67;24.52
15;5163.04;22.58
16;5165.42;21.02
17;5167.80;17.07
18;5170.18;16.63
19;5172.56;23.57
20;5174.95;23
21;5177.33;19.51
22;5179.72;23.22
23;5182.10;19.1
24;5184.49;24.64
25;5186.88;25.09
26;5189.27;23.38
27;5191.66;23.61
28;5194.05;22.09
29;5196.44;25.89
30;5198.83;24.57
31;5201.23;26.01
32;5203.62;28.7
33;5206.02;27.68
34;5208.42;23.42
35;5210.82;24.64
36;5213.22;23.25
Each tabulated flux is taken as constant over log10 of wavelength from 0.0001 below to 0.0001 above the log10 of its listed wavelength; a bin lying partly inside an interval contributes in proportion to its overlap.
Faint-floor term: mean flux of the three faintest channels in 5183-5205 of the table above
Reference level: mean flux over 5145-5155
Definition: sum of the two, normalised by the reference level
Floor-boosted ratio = 1.97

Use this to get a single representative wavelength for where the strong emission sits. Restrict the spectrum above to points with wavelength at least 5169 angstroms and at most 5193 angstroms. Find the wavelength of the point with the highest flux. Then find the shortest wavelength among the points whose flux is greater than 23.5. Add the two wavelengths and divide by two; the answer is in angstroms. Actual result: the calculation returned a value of 5179.7 angstroms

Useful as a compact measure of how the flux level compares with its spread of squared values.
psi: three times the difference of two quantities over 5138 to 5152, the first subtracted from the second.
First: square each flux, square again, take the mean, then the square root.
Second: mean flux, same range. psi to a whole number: -1853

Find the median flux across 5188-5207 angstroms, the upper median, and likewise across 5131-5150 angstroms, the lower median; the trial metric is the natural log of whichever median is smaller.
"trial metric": 3.20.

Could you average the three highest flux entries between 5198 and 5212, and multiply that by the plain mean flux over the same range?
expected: 710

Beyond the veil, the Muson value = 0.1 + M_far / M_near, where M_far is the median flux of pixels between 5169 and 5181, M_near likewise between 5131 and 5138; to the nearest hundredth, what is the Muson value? 1.02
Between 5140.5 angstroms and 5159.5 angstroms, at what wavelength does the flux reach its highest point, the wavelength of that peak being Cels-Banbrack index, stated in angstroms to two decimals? 5141.69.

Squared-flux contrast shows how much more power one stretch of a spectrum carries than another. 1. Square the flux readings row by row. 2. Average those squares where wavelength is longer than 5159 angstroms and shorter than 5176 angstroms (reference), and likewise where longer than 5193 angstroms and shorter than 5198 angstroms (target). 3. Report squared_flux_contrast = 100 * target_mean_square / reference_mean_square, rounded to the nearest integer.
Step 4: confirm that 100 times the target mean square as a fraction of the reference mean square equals 126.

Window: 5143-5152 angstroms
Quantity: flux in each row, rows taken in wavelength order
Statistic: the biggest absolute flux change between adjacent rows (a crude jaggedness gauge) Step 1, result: 6.1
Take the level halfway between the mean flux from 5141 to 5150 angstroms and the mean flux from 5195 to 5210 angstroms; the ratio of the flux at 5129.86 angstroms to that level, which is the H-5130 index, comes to 0.97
